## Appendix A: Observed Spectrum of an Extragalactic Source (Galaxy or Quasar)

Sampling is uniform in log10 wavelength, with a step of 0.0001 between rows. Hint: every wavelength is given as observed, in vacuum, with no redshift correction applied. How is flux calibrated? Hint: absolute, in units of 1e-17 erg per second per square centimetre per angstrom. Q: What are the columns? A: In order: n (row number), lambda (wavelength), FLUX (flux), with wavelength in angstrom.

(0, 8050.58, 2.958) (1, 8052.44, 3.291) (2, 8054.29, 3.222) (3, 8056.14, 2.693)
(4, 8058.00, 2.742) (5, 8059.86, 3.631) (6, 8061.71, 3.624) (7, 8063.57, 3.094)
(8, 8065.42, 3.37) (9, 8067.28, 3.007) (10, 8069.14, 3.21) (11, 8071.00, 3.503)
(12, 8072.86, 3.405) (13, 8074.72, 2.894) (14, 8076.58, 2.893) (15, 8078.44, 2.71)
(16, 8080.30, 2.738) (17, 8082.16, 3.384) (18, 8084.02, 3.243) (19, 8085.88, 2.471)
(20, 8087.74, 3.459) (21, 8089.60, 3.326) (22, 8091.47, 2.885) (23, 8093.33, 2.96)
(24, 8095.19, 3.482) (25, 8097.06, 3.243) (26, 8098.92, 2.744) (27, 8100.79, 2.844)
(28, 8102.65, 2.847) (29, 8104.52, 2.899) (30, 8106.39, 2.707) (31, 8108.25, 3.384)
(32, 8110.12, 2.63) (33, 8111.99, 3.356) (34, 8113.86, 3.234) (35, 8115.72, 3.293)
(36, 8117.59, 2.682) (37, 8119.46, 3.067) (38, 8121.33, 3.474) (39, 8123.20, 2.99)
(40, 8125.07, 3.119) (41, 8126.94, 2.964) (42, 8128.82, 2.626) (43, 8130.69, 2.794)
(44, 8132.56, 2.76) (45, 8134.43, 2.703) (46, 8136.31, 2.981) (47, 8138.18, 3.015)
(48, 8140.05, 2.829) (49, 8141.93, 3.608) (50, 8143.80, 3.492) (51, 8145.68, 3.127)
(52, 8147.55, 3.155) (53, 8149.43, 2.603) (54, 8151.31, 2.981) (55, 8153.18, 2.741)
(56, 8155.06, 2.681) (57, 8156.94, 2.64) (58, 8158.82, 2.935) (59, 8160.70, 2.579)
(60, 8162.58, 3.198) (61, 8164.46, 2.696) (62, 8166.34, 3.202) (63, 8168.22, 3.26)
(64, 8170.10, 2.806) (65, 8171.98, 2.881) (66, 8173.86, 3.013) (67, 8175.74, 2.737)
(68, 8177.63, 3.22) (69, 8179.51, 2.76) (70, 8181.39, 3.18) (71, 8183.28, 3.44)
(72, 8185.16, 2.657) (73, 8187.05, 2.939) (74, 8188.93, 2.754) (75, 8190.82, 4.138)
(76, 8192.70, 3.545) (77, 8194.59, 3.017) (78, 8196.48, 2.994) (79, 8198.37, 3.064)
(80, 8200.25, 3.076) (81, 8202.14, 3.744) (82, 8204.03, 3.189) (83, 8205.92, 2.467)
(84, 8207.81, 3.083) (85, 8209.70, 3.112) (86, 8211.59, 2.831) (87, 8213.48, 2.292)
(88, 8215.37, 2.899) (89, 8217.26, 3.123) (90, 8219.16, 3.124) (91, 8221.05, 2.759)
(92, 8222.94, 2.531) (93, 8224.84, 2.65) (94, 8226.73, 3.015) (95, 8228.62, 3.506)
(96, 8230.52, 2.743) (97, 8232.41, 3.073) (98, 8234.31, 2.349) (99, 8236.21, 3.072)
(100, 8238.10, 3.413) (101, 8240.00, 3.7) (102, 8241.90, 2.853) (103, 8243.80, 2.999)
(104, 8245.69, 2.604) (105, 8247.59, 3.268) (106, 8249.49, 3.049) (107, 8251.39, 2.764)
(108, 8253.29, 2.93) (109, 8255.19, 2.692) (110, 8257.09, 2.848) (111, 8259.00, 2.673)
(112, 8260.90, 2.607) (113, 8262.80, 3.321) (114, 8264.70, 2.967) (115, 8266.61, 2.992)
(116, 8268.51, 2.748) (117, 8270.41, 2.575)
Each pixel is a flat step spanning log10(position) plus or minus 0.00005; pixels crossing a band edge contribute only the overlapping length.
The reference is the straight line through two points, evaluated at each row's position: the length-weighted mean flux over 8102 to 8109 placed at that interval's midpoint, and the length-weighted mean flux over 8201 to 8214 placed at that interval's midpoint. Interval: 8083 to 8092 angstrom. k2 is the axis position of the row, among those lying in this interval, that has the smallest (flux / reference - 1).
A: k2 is 8085.88 angstrom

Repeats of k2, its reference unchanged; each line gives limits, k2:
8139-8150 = 8149.43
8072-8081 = 8078.44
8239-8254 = 8245.69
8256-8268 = 8260.90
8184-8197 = 8185.16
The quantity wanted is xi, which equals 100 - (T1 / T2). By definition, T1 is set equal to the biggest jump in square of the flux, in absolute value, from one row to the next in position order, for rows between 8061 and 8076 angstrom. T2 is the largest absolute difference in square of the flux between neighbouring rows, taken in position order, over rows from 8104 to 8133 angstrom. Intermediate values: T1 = 3.6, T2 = 4.5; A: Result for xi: 99.2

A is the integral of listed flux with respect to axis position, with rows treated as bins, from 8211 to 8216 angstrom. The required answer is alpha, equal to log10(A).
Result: 1.12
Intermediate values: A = 13.2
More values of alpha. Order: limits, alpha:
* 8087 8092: 1.21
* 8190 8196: 1.32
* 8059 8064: 1.24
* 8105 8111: 1.24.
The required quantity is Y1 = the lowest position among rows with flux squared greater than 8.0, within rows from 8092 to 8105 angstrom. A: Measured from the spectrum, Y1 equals 8093.33 angstrom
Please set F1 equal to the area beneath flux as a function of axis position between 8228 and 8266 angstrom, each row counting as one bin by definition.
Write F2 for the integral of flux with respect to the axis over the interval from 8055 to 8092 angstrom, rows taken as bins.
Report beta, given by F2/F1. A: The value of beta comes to 1.02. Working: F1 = 113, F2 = 115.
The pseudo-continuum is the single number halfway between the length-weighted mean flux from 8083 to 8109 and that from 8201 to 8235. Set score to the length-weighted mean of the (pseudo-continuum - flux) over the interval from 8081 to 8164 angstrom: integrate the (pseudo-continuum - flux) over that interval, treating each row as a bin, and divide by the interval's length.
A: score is -0.023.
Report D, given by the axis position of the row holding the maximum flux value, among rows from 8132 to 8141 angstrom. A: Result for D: 8138.18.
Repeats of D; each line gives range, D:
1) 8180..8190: 8183.28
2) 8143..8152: 8143.80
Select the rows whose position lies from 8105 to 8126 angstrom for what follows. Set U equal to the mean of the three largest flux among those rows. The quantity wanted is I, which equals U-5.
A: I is -1.60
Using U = 3.40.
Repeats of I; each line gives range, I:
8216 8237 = -1.75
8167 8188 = -1.69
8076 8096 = -1.56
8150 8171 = -1.78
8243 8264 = -1.79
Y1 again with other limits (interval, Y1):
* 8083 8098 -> 8084.02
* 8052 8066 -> 8052.44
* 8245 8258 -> 8247.59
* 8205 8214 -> 8207.81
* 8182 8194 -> 8183.28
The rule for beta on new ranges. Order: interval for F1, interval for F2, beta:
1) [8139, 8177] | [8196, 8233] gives 0.97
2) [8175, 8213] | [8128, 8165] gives 0.92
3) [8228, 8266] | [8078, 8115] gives 1.00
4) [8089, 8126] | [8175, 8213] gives 1.04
